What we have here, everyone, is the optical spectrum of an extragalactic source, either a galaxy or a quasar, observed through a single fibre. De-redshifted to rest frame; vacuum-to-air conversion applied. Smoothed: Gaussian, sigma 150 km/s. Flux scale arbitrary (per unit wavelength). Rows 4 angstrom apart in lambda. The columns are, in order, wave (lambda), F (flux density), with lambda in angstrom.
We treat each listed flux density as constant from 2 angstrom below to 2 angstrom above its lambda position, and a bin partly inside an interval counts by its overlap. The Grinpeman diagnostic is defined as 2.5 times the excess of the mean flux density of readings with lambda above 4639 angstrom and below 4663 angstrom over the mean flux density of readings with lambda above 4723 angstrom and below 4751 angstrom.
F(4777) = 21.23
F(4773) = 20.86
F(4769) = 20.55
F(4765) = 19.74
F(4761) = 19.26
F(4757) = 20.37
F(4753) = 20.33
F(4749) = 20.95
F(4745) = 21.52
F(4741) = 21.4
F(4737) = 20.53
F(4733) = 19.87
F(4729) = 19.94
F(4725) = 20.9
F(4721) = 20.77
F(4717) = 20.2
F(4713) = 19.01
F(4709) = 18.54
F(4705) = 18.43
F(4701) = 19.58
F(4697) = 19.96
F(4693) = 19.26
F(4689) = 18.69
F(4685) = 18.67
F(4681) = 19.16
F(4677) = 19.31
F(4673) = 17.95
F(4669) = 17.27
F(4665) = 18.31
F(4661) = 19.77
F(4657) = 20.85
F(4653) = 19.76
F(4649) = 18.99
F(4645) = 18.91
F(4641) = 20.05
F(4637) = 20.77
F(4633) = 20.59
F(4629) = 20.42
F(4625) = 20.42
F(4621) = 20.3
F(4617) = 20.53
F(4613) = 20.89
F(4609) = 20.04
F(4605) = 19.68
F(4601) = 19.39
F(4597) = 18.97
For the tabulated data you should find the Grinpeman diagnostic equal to -3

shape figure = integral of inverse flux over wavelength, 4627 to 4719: 4.8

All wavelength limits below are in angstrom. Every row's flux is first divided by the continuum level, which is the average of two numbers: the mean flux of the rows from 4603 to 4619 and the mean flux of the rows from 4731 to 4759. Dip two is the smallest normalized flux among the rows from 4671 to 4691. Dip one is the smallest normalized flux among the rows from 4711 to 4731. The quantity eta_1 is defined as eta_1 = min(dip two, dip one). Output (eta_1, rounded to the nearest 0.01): 0.88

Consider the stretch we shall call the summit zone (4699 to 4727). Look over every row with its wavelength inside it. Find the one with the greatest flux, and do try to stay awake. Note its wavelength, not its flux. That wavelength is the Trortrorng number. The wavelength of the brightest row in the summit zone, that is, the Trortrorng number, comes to 4725 angstrom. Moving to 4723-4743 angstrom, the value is 4741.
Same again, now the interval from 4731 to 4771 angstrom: 4745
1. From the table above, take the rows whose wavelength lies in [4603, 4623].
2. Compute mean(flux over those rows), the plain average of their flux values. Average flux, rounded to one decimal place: 20.3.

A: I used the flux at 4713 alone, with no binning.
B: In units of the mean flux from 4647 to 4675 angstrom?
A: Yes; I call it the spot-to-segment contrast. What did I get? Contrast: 1.00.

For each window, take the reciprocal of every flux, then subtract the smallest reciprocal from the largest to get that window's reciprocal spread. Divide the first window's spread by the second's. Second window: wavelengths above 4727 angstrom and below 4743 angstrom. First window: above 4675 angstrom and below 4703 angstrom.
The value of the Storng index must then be 1.0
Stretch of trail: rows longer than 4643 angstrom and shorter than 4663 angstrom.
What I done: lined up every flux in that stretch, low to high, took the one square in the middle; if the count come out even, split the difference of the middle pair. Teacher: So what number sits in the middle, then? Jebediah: 19.8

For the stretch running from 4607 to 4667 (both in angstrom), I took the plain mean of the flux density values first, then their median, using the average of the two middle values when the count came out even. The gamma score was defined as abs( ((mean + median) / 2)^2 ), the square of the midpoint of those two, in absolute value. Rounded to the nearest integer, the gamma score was 407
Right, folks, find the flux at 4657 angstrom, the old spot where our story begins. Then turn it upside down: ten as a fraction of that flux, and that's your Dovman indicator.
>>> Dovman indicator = 0.480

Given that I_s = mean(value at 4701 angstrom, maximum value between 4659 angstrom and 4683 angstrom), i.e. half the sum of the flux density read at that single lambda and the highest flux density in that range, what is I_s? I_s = 19.7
